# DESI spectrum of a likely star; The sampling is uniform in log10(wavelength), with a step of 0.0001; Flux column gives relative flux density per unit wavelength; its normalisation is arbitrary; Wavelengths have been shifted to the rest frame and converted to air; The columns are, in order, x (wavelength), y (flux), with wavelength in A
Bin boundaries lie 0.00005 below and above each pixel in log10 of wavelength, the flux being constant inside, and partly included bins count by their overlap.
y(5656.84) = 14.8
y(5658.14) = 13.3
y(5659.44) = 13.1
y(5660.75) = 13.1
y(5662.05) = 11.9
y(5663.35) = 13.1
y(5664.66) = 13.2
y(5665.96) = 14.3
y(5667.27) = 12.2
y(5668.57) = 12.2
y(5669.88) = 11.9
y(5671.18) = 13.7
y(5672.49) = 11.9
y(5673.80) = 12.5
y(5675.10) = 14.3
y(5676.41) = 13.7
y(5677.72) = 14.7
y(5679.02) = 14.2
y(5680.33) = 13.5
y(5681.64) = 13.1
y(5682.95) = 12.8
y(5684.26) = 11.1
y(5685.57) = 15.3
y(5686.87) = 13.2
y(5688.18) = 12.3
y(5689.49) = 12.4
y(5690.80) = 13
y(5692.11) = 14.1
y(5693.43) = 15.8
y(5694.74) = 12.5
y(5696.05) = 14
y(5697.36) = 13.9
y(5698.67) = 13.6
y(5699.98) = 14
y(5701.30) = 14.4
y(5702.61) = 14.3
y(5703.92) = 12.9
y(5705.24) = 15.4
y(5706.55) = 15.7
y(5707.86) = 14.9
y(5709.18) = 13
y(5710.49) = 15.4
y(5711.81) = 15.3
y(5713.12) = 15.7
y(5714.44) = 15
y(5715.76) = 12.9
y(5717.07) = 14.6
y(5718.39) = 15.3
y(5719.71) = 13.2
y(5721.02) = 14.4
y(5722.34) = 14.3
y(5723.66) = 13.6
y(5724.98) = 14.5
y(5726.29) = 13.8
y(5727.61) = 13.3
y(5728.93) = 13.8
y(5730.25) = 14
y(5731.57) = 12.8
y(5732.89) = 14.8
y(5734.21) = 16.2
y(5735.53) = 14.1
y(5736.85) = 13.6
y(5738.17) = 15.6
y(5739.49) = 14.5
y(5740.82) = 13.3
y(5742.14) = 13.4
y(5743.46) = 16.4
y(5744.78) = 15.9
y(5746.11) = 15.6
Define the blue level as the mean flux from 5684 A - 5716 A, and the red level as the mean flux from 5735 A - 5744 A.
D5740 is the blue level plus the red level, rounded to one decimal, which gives 28.4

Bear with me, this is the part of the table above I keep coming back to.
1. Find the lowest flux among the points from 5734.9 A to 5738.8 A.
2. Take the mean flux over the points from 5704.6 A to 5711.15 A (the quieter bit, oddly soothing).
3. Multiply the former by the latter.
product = 202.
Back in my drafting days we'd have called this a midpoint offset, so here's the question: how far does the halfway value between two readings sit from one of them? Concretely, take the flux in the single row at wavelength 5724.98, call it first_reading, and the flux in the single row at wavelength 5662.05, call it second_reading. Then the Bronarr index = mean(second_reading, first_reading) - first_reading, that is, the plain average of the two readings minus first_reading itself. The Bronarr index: -1.30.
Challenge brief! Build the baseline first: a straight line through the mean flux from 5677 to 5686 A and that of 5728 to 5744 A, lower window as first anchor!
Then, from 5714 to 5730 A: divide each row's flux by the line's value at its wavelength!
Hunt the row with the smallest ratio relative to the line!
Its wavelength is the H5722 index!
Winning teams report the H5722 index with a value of 5715.76 A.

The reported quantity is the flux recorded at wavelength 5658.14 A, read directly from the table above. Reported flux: 13.3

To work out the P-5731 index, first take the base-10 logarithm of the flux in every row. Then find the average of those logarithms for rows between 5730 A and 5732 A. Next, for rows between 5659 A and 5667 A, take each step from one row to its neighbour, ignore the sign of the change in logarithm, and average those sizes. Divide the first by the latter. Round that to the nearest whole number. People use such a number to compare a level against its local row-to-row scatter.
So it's 46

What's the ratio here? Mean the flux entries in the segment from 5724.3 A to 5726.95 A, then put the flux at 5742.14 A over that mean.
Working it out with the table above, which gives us 0.95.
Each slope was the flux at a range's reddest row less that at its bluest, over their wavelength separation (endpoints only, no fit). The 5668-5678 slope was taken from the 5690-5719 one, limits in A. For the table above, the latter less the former -0.19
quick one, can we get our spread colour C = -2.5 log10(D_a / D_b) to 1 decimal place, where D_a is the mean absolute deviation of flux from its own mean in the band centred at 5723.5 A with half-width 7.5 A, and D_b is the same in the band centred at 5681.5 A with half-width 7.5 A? 0.6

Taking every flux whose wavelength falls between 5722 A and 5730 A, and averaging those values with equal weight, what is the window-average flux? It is 13.9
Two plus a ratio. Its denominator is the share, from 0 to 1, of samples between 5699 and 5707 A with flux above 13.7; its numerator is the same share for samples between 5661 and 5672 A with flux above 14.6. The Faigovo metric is 2.00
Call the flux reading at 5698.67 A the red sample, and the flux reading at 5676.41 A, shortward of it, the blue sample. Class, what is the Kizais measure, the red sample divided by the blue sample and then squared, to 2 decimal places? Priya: 0.99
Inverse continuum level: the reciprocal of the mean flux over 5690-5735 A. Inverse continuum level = 0.0702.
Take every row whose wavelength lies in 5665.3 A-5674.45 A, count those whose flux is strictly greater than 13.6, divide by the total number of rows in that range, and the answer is 0.29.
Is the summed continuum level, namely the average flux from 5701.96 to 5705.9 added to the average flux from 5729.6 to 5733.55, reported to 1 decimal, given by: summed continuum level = 28.1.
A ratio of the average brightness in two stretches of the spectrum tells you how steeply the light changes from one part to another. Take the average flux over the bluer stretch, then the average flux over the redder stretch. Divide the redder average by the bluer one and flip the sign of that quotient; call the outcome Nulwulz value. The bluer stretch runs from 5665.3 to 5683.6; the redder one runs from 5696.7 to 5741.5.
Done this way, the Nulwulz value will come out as -1.08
